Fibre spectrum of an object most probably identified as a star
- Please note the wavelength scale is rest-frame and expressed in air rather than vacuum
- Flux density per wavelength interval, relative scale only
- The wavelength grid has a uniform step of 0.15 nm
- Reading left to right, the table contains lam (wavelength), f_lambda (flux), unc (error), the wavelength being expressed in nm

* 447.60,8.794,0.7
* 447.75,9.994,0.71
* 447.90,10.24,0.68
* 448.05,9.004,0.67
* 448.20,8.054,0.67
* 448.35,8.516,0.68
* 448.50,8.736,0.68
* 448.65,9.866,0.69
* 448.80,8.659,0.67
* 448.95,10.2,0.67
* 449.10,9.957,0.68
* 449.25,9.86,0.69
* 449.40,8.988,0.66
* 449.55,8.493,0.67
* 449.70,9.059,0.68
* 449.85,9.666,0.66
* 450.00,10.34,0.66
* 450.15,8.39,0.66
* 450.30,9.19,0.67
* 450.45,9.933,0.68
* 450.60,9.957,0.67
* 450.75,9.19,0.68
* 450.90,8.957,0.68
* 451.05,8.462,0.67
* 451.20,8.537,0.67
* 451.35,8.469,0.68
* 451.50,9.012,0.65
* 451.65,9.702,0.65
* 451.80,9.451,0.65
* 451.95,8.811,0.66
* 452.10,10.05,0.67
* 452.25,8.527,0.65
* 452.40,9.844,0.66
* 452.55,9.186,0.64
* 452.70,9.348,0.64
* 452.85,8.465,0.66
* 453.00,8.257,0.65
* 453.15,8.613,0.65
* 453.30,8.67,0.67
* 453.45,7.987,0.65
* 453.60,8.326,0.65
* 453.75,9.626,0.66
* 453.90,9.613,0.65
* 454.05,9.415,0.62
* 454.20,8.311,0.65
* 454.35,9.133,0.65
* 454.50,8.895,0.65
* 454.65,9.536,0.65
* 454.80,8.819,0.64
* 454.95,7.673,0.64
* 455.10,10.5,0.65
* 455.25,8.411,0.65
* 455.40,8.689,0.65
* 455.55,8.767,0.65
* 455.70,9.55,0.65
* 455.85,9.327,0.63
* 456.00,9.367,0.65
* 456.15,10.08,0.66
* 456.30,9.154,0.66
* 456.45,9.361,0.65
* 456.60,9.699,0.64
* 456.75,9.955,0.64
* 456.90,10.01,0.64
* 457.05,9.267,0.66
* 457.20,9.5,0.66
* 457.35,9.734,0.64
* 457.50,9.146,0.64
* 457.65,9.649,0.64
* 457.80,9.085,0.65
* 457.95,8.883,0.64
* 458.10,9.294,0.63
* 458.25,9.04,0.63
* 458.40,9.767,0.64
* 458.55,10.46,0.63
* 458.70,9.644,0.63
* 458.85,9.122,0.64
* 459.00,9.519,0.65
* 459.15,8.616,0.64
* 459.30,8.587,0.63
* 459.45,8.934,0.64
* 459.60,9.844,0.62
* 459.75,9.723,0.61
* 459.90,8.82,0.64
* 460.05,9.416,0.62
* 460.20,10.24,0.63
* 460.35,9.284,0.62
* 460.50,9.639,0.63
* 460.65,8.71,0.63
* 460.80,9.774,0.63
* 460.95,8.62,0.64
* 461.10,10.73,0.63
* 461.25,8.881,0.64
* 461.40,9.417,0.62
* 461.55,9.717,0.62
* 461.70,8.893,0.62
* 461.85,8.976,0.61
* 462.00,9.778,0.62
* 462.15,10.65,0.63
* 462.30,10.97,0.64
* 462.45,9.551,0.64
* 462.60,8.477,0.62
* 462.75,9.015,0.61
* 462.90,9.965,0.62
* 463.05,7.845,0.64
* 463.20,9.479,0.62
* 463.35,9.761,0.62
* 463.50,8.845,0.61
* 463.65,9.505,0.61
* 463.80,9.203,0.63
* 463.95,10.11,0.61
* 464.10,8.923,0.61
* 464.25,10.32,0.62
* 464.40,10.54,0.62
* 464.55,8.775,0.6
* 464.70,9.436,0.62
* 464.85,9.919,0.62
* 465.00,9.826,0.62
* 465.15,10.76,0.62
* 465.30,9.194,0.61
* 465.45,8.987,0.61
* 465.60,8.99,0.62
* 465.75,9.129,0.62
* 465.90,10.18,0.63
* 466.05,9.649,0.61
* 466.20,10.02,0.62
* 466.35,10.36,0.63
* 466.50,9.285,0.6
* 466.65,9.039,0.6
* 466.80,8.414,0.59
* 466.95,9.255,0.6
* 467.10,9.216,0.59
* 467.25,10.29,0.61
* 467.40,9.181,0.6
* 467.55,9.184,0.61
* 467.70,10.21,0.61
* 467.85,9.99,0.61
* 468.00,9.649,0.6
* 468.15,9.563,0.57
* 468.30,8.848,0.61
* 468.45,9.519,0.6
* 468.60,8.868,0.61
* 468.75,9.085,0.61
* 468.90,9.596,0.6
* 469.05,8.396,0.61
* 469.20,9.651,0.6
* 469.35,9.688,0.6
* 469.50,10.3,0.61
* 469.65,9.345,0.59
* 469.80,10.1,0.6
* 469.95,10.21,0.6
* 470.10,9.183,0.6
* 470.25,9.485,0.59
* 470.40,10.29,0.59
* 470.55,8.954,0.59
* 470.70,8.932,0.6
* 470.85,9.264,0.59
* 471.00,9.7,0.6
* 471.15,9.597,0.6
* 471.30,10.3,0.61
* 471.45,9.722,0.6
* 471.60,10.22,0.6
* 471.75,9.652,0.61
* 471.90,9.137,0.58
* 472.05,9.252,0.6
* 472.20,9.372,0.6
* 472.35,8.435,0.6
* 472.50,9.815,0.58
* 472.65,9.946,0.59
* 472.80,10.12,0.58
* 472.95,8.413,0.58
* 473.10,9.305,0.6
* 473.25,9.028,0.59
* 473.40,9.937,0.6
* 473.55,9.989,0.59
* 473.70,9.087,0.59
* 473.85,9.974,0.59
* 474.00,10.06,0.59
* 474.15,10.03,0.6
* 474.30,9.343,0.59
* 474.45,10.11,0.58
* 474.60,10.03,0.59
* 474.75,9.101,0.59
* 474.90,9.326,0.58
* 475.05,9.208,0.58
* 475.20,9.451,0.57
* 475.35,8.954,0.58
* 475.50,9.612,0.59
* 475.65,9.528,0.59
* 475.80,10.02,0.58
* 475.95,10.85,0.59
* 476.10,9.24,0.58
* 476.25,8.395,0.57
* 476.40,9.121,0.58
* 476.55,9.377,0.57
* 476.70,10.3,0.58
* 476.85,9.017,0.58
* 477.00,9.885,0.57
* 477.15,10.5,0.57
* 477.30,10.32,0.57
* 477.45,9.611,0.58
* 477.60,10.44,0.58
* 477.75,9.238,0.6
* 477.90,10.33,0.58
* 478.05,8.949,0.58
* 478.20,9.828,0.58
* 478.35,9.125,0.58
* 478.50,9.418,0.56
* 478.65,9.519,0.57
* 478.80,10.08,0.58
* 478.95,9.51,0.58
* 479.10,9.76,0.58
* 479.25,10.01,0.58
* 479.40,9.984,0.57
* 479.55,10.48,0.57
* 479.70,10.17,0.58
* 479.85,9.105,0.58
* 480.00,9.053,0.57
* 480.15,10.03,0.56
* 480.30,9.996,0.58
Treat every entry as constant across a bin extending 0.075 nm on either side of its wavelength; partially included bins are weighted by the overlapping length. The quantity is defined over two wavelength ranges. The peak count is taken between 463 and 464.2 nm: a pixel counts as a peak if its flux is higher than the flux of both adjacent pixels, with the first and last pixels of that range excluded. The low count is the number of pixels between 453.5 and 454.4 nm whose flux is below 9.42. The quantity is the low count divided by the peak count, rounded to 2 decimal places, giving 1.33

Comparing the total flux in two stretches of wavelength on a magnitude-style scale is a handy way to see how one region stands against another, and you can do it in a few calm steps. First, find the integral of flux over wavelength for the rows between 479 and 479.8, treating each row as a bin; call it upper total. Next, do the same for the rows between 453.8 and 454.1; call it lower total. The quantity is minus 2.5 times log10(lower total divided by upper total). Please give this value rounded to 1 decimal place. 1.1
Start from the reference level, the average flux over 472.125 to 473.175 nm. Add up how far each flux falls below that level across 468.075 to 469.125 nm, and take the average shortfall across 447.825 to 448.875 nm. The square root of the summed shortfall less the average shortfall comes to 1.09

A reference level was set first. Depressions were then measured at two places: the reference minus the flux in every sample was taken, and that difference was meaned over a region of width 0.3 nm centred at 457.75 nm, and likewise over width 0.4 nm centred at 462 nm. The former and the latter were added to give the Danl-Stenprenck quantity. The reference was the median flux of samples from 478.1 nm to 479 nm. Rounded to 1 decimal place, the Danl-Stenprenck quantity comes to -0.1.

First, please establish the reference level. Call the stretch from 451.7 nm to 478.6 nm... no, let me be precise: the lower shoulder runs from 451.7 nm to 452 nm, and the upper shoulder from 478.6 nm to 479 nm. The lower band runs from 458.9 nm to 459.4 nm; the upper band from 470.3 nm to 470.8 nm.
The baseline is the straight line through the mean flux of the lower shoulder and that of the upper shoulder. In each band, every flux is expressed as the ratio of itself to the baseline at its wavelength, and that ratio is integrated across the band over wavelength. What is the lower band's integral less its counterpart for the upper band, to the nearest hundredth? -0.01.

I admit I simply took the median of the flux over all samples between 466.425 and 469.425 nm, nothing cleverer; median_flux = 9.27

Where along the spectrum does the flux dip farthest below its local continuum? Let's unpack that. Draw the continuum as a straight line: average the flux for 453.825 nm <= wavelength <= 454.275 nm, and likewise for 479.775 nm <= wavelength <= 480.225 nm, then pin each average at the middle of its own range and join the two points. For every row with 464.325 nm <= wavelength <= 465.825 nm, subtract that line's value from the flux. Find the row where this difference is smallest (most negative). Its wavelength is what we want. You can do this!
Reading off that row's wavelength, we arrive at 464.55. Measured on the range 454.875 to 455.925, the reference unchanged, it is 454.95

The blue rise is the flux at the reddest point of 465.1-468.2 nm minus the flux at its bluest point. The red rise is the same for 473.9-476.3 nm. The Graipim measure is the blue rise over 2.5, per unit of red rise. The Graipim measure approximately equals 0.29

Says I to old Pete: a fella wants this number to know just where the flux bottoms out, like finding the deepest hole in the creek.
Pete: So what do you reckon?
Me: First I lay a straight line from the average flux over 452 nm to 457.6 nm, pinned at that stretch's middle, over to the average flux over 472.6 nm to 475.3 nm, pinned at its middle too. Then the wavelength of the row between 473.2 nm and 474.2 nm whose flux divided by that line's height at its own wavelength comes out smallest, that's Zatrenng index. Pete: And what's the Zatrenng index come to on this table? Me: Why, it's 473.25 nm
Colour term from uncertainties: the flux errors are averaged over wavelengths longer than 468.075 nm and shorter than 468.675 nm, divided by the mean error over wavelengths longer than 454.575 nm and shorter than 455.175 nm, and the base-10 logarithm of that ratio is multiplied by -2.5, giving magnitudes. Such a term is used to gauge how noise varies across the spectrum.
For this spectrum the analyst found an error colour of 0.08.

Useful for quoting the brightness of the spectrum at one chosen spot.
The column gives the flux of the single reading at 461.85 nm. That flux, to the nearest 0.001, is 8.976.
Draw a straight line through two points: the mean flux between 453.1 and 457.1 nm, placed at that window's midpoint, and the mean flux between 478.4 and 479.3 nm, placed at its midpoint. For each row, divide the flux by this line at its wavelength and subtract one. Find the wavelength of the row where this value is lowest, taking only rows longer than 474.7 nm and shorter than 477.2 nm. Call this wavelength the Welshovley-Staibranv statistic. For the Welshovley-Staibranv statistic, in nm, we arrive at 476.25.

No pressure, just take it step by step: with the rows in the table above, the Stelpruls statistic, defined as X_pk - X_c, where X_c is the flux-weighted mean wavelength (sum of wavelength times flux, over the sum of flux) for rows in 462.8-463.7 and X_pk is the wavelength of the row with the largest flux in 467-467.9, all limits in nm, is 3.97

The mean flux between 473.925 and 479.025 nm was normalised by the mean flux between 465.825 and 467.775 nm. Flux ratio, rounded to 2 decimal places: 1.01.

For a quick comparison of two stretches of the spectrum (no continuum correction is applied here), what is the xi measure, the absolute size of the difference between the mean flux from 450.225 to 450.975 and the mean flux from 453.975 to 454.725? 0.39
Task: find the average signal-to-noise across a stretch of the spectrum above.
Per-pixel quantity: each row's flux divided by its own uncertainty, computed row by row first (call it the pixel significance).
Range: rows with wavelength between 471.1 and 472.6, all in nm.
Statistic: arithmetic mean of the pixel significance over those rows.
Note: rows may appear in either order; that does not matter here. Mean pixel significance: 16.0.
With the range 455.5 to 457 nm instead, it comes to 14.7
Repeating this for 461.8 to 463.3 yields 15.2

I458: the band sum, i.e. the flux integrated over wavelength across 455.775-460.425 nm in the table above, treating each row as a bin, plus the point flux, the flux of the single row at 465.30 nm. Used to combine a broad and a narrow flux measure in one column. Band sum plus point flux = 53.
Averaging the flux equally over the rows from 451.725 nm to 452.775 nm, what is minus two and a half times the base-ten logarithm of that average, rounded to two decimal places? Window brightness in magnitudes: -2.42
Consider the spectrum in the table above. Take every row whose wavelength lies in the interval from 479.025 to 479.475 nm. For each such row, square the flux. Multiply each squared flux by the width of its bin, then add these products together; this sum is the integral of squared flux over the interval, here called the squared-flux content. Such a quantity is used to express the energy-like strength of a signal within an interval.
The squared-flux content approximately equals 44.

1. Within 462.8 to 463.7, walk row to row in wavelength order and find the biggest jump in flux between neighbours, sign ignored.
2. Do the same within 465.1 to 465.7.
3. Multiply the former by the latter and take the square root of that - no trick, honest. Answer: 1.8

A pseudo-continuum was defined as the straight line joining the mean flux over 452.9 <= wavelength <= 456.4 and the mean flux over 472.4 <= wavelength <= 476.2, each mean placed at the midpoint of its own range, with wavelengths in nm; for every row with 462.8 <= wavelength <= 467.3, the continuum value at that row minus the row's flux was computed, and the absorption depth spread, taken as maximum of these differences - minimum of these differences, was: 2.8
